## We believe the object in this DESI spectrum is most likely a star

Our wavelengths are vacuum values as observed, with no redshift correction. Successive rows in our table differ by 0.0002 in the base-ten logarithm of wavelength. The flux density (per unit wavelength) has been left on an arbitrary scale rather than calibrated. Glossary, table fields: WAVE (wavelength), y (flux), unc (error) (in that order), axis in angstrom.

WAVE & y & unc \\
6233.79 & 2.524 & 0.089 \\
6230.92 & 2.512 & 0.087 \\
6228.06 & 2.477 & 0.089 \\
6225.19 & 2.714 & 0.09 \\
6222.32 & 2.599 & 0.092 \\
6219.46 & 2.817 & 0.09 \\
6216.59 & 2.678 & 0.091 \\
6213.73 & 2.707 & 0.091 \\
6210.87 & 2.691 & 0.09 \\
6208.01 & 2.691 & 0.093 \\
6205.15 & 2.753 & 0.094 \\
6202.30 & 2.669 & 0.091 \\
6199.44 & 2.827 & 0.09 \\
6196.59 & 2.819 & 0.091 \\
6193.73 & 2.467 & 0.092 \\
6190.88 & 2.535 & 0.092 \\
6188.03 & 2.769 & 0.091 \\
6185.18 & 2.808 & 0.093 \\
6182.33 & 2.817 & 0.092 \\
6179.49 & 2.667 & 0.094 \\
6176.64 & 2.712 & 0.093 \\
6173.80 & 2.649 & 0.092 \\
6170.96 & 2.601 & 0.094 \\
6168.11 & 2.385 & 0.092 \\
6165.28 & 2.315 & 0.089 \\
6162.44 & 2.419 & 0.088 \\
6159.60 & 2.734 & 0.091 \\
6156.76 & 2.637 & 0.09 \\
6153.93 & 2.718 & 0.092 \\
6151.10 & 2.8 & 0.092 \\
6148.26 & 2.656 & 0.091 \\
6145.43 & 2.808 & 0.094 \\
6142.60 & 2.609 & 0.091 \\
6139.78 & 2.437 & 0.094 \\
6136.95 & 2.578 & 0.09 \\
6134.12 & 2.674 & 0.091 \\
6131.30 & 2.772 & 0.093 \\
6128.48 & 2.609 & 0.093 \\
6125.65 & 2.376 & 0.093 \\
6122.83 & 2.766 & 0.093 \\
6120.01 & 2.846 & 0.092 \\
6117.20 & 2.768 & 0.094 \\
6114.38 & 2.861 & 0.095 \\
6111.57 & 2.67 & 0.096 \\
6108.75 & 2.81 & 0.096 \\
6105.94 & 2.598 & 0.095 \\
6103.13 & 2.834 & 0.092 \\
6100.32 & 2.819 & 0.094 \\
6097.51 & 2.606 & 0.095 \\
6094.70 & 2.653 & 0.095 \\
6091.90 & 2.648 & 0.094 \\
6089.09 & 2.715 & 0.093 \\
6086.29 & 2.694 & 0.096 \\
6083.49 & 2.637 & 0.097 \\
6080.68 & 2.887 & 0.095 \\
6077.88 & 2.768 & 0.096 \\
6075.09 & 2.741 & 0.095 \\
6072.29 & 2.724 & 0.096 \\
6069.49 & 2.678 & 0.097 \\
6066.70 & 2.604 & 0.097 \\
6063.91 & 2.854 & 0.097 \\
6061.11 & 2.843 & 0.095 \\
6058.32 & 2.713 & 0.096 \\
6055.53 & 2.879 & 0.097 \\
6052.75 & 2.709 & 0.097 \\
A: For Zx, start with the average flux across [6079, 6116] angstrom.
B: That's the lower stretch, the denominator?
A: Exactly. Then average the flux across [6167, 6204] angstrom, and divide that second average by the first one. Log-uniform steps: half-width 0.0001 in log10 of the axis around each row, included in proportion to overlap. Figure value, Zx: 0.98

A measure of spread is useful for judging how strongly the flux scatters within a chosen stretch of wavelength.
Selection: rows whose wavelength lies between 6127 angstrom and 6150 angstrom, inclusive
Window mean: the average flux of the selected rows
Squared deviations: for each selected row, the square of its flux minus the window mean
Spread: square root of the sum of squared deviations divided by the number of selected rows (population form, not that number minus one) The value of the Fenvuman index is 0.108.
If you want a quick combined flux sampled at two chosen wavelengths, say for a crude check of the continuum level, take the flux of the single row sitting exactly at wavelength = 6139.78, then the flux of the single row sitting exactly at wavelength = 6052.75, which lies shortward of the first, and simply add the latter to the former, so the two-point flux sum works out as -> 5.1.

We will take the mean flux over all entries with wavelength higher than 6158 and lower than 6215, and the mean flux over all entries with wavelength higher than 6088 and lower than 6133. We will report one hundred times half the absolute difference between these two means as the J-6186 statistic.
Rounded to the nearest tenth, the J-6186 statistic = 2.9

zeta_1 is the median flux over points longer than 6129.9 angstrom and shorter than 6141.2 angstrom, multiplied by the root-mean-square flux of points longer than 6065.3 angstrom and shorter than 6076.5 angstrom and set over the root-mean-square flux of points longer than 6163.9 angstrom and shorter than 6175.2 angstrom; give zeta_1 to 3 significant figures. 2.83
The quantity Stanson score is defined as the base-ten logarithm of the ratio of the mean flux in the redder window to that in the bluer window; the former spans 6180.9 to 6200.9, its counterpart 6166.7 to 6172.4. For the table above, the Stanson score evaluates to 0.04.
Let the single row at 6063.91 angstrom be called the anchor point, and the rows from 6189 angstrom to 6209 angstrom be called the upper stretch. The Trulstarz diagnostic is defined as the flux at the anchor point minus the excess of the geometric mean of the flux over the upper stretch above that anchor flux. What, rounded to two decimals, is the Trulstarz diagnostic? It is 3.03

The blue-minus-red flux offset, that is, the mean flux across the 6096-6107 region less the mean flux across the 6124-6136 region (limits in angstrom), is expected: 0.11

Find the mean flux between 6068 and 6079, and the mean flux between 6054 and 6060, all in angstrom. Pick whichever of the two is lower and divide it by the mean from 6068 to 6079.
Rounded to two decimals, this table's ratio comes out 1.00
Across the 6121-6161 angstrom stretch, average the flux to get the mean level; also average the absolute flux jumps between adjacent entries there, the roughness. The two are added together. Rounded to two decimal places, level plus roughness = 2.81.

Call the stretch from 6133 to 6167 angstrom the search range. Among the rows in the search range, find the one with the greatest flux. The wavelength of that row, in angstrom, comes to 6145.43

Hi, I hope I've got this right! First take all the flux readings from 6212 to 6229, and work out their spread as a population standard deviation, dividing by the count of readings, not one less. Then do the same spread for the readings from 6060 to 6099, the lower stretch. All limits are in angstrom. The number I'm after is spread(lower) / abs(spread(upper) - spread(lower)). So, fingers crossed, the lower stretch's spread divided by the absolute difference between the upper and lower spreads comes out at 5.1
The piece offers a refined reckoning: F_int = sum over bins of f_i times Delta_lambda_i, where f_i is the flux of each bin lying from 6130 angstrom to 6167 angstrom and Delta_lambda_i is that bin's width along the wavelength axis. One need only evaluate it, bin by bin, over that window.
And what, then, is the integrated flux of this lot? 97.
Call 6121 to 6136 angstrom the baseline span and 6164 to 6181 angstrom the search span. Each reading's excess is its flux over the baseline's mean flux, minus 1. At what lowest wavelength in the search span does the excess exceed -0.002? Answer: 6173.80 angstrom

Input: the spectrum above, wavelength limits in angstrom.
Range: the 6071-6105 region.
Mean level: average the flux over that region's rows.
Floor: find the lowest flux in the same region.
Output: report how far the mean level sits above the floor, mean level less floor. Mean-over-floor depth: 0.12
